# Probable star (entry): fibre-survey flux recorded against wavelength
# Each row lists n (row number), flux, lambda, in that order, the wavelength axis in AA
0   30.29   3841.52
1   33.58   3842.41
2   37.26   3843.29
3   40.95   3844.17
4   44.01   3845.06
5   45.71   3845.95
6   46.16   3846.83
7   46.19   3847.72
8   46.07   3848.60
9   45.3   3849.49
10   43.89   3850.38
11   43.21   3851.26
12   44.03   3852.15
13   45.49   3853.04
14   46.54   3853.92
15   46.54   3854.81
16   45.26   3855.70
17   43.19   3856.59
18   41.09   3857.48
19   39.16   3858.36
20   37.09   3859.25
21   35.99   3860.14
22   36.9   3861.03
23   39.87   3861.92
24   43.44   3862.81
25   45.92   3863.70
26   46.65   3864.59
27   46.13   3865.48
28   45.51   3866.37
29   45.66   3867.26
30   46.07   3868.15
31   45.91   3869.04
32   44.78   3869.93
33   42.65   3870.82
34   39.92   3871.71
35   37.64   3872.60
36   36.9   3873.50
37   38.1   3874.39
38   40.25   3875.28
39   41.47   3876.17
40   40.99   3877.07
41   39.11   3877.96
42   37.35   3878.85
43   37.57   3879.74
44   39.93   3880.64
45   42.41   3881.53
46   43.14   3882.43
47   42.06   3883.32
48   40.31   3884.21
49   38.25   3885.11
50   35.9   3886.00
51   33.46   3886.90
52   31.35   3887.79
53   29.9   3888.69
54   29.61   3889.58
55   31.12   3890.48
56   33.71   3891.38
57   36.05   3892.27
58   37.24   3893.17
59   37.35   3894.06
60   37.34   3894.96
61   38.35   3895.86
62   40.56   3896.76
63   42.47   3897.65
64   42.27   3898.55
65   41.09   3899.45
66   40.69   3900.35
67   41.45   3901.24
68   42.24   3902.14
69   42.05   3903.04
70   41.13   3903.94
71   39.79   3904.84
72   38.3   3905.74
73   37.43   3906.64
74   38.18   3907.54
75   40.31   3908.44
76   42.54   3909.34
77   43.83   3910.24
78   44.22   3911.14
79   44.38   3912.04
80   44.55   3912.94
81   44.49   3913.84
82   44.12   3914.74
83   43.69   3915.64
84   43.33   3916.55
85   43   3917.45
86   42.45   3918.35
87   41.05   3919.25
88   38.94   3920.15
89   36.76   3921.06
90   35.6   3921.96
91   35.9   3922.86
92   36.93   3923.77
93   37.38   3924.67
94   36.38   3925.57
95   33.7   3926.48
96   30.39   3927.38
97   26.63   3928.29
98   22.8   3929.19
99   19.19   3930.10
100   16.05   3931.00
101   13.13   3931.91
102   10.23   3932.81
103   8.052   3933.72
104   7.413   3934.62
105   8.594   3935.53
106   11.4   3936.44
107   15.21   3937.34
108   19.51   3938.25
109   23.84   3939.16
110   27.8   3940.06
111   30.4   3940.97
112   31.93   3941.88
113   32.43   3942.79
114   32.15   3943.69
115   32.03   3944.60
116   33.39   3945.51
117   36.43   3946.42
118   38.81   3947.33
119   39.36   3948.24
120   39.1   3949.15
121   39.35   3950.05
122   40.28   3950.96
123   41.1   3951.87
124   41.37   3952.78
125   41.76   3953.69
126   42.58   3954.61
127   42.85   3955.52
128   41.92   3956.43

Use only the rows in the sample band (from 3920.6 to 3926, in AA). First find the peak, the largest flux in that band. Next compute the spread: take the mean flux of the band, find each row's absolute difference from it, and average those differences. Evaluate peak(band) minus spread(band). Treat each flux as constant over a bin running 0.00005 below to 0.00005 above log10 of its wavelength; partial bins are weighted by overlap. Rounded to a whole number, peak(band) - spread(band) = 37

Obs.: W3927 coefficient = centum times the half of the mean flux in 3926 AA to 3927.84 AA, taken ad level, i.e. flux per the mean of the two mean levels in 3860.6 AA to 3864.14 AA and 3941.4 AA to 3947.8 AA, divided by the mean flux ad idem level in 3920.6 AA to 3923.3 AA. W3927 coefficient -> 44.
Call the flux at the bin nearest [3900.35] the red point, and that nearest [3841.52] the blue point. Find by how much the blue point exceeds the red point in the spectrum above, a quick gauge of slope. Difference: -10.4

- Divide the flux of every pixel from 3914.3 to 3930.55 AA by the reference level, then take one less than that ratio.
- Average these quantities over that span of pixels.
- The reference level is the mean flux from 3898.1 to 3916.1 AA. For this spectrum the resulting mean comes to -0.139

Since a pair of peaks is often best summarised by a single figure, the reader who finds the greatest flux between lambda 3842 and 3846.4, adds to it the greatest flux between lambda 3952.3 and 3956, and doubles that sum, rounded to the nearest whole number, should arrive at 177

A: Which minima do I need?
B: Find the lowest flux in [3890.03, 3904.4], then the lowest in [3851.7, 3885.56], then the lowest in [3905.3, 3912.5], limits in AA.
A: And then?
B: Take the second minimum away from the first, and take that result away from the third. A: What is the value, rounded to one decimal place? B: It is 42.3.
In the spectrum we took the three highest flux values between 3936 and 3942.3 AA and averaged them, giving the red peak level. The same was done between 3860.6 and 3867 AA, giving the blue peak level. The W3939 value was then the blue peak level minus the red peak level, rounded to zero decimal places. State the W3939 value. 16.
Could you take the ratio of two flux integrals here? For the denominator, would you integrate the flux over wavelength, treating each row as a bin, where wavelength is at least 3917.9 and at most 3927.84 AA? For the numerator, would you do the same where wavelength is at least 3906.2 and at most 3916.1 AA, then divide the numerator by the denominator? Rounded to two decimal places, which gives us 1.15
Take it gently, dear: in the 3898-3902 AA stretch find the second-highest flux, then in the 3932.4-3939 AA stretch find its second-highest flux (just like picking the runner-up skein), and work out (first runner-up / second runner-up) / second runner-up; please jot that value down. 0.18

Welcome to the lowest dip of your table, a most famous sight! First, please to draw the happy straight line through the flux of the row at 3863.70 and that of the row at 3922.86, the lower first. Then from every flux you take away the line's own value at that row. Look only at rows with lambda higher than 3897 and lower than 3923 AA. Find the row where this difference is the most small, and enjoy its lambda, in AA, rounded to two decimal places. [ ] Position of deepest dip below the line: 3906.64 AA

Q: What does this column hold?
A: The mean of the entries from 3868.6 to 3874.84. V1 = 40.8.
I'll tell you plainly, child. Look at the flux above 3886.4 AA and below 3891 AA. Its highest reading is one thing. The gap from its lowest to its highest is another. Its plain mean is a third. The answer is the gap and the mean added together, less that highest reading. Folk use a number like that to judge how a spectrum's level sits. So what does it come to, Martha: 1.5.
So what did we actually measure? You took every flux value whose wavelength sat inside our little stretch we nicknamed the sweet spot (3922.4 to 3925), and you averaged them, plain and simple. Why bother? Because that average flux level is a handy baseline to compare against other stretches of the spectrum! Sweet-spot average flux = 36.7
